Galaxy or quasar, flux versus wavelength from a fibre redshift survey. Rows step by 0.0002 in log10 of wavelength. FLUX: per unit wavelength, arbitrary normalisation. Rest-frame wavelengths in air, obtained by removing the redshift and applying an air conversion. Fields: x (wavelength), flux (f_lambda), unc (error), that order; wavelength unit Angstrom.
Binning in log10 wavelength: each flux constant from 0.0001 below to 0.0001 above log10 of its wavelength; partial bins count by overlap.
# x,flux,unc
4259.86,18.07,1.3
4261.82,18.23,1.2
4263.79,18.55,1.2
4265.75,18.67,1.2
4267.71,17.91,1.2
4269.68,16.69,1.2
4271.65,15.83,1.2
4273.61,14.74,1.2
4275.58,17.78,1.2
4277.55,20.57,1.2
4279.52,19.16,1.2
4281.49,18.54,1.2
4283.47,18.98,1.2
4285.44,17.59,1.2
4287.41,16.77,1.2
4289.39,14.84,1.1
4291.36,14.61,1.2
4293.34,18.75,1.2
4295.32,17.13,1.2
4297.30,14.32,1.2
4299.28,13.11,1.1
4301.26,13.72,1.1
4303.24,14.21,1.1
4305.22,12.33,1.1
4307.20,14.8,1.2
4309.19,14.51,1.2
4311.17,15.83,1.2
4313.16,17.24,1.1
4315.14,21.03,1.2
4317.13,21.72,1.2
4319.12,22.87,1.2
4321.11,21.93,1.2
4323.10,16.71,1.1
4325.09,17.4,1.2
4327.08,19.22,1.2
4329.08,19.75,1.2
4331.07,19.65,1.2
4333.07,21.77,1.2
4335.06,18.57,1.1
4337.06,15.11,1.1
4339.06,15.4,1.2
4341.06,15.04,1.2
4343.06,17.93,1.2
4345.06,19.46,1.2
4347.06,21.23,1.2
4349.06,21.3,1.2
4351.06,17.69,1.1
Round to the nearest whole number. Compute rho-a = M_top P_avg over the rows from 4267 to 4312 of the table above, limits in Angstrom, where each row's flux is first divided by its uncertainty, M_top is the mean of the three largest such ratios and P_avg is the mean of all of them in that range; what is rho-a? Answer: 224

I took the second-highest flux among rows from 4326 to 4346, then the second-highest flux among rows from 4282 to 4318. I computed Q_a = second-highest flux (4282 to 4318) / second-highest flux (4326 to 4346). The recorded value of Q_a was 1.06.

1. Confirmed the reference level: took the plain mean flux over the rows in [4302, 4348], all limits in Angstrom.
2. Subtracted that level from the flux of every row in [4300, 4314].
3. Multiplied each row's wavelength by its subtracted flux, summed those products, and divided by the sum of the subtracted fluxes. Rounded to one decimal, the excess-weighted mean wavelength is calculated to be 4305.8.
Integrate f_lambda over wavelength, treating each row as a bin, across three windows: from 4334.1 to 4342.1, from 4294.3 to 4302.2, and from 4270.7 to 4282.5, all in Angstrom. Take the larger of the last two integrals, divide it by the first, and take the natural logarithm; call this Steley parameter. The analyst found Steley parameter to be 0.49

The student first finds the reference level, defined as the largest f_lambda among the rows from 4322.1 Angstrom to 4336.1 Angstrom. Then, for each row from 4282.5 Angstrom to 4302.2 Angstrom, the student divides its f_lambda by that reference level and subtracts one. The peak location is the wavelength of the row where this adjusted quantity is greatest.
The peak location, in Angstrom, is 4283.47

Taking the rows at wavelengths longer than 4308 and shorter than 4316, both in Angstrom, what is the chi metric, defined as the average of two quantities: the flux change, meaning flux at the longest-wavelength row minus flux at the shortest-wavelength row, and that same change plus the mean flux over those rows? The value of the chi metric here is 15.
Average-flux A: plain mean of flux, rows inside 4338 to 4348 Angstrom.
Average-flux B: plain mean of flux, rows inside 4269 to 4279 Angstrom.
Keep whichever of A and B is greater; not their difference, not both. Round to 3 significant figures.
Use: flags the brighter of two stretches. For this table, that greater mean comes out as 17.8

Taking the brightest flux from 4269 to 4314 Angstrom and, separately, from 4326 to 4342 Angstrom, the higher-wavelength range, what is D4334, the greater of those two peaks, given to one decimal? 21.8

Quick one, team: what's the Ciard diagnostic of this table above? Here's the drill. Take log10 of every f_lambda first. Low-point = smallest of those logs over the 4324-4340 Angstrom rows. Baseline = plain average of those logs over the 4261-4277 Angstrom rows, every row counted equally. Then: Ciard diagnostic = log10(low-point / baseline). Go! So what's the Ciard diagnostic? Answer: -0.021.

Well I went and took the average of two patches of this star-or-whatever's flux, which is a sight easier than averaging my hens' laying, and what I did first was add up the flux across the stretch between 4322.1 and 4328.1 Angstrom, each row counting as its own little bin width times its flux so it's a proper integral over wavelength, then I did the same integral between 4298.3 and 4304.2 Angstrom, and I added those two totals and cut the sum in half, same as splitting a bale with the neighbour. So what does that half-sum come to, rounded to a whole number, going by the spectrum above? 94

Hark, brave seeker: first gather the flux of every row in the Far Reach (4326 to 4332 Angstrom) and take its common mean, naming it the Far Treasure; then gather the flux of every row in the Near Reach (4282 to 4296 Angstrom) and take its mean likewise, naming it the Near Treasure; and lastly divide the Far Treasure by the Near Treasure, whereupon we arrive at 1.15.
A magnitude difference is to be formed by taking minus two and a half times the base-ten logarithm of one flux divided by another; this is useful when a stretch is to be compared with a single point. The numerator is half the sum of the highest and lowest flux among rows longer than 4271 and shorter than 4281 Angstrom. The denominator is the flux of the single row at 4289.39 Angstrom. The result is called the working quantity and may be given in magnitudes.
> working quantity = -0.2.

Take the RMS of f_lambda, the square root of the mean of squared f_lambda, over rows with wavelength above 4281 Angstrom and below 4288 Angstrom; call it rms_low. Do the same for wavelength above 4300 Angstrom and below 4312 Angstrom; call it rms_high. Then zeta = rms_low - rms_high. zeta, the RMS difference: 3.7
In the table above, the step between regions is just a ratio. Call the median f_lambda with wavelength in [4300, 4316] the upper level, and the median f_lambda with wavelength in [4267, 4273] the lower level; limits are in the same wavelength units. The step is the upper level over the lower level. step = 0.88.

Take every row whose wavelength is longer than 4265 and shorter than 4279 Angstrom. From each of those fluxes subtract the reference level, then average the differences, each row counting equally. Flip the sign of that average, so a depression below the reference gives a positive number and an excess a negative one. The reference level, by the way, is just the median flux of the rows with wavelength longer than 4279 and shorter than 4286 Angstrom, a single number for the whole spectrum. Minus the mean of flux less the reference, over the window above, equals 1.3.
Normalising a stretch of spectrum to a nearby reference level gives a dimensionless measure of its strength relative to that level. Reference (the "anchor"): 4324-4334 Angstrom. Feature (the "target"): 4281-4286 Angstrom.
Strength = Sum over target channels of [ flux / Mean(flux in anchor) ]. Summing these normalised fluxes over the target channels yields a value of 2.8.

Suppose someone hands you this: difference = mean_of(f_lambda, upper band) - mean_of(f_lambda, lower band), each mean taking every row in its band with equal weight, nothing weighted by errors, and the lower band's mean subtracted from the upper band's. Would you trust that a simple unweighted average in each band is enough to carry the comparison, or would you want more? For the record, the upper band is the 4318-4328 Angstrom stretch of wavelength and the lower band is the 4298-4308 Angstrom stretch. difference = 6.0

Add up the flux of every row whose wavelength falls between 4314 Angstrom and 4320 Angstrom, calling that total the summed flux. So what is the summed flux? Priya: 66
